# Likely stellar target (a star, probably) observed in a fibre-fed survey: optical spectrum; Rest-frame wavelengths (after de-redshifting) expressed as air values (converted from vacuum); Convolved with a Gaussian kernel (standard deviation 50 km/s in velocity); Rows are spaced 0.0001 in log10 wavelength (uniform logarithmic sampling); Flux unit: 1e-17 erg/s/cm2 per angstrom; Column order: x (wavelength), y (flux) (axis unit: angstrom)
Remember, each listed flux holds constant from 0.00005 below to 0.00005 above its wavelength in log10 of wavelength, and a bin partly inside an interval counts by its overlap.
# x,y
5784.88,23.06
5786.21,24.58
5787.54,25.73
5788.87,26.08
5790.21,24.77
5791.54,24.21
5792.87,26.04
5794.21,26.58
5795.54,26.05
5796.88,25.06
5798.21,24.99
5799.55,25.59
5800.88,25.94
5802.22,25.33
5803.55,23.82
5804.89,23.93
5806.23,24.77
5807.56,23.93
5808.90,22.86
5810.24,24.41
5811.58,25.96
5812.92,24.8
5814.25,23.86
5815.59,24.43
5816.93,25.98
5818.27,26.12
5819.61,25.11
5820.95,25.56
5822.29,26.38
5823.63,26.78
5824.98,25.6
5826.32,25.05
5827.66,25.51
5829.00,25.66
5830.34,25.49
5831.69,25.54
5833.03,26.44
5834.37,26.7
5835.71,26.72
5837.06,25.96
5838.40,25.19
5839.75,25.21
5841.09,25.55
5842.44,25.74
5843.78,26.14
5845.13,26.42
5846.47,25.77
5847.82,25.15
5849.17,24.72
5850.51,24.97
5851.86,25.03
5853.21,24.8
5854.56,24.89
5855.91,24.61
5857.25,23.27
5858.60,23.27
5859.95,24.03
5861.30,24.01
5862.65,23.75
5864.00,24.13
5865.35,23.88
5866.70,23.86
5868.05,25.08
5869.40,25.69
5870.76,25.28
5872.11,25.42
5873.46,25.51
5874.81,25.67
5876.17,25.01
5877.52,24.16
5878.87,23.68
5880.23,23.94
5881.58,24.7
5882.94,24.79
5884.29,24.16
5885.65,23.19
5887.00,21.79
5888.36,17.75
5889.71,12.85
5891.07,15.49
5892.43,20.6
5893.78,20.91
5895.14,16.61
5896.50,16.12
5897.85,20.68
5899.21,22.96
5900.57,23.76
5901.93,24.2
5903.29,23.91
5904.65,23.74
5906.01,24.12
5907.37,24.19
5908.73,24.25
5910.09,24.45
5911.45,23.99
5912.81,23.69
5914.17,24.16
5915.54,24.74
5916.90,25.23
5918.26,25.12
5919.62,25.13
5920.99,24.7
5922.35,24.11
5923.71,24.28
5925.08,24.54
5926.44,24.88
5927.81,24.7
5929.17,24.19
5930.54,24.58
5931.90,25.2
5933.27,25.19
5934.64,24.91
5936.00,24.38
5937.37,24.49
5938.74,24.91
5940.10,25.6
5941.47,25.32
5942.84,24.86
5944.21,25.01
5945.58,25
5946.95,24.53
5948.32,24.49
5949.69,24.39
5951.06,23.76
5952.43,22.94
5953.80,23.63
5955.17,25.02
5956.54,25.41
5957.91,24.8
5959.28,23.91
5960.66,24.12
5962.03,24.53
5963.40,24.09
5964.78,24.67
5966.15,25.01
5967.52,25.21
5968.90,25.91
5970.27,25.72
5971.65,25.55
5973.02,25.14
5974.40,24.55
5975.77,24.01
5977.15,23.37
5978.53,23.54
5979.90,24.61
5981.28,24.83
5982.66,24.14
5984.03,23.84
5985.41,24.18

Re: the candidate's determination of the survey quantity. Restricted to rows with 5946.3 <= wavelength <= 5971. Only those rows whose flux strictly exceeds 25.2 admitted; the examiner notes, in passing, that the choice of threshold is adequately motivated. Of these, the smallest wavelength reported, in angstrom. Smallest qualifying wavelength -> 5956.54 angstrom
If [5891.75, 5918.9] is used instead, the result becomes 5916.90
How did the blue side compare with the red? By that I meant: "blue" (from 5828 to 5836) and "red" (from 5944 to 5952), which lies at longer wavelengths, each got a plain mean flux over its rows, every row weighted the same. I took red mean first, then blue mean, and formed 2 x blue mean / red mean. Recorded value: 2.1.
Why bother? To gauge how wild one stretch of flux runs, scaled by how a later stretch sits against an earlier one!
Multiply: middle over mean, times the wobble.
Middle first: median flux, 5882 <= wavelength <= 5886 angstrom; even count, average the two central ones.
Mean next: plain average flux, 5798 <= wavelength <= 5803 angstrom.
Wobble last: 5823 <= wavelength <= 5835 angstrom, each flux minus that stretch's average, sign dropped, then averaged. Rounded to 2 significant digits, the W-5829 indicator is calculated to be 0.49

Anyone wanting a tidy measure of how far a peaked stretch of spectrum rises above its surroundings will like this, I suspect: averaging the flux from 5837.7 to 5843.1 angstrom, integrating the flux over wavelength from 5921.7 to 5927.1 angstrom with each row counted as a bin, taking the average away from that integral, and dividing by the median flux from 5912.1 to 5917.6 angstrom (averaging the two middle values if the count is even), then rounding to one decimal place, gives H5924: 4.4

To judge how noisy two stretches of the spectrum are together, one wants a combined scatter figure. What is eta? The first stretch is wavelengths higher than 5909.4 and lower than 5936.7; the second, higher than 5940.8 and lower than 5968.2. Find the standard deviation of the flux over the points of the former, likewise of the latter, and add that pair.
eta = 1.1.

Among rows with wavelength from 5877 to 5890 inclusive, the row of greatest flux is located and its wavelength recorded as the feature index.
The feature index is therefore 5882.94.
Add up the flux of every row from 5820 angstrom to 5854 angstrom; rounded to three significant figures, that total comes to 642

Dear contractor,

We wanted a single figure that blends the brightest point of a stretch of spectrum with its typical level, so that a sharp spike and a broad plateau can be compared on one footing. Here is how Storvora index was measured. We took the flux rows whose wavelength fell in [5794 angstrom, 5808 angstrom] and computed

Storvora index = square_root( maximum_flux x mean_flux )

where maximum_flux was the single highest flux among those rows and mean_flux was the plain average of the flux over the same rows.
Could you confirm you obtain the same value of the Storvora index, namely 25.8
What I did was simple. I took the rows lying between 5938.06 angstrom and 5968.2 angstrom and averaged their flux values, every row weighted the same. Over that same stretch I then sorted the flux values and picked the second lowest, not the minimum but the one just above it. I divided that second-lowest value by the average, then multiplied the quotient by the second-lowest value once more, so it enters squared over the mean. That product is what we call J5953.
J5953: 22.7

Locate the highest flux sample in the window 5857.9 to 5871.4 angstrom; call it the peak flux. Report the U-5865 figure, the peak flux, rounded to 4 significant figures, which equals 25.69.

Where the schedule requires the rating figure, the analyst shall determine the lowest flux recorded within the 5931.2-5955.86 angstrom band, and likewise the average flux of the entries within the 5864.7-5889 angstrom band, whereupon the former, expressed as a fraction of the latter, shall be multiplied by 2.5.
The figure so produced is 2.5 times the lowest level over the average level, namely 2.38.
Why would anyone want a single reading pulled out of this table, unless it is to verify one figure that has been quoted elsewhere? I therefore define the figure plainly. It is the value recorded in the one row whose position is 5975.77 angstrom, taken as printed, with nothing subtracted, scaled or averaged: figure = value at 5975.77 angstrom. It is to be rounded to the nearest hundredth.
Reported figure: 24.01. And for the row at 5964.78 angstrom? 24.67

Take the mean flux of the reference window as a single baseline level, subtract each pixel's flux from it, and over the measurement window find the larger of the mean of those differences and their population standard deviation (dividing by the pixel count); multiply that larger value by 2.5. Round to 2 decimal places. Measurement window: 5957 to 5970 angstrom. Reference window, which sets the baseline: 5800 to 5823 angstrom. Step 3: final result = 1.49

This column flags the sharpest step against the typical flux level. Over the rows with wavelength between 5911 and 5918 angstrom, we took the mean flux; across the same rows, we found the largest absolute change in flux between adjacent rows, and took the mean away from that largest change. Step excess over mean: -23.8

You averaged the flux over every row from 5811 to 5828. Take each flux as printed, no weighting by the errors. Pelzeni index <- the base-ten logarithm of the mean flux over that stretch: 1.406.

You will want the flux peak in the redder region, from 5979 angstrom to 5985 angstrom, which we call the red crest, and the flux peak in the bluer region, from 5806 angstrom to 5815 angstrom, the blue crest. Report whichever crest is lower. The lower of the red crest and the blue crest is 24.8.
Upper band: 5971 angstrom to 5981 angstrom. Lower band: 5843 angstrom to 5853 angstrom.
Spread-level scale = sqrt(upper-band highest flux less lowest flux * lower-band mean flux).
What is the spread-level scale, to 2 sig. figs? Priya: 7.4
